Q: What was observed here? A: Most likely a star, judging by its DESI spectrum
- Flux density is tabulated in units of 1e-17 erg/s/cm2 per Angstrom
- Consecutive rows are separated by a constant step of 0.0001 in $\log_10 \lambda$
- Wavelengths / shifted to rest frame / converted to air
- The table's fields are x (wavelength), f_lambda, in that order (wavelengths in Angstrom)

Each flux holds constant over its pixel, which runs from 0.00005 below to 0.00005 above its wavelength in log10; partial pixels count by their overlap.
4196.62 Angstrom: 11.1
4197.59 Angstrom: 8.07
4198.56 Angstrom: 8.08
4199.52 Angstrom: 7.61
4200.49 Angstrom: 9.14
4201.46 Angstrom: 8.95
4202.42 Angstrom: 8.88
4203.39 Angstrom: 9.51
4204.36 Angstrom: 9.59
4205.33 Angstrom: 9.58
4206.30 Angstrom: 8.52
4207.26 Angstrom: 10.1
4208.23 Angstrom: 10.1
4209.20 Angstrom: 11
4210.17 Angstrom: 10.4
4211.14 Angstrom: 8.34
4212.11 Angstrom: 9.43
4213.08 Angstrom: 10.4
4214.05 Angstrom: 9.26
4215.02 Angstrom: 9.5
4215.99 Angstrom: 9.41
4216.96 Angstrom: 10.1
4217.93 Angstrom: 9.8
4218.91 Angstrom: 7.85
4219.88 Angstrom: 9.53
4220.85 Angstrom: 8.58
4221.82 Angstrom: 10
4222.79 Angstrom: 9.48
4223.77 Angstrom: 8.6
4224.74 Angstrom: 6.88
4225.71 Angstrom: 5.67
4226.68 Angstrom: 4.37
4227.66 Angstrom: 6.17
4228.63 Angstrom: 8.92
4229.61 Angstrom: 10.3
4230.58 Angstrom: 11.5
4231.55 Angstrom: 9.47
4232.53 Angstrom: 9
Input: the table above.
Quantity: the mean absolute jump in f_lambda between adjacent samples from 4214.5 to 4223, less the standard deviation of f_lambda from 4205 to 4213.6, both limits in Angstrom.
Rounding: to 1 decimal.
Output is 0.1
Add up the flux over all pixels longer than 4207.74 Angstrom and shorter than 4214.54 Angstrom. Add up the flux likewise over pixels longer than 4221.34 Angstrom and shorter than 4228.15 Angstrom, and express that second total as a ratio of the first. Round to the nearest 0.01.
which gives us 0.74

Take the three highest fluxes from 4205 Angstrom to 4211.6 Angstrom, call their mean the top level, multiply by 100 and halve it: 525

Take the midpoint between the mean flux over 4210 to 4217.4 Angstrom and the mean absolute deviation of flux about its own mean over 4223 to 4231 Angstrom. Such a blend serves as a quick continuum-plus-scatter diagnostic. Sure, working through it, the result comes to 5.8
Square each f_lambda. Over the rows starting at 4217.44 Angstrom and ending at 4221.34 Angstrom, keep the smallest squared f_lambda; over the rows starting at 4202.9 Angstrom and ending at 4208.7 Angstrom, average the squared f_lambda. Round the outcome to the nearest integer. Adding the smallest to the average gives 153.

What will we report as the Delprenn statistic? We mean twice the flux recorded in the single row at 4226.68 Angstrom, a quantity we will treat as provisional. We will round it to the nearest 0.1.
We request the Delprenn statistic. 8.7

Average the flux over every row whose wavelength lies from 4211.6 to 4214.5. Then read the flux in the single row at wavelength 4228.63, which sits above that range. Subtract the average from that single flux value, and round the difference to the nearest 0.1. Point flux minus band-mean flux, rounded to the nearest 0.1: -0.8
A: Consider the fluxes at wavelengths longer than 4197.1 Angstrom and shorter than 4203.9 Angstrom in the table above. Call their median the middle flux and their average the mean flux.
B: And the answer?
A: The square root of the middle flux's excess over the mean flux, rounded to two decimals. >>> 0.52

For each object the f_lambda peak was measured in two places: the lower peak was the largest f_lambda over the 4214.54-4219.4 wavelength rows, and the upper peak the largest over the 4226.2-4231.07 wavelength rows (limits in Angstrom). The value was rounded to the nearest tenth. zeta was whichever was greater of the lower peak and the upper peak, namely 11.5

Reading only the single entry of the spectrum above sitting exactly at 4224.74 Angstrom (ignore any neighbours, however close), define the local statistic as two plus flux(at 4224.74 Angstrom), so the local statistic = 8.9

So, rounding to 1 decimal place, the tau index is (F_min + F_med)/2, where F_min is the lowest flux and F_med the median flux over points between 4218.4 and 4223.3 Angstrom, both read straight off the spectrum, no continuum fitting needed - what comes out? 8.7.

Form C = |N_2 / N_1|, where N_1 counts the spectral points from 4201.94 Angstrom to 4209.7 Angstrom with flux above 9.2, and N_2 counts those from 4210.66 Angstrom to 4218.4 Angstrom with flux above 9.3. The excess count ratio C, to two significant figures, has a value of 1.0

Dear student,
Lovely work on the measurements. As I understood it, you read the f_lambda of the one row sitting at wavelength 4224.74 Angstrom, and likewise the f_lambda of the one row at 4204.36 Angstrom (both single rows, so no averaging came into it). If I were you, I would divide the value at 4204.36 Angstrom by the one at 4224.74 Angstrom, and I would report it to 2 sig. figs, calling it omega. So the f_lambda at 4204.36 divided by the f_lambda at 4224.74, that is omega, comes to 1.4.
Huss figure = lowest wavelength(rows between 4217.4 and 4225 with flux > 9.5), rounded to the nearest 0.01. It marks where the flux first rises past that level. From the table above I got 4217.93 Angstrom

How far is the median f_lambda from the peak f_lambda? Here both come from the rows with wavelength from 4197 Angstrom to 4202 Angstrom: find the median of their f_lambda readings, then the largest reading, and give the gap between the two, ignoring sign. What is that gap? 1.1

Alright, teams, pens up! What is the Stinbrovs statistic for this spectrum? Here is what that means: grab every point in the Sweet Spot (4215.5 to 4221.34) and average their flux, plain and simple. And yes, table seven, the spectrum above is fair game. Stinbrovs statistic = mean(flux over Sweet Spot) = 9.2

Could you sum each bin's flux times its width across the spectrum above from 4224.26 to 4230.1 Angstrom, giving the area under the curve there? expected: 41.2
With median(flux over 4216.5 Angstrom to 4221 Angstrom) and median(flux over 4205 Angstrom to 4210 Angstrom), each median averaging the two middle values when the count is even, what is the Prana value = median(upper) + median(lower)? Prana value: 19.6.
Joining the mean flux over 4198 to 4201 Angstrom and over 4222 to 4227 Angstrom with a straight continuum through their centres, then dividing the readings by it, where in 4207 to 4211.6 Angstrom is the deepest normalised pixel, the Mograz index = 4211.14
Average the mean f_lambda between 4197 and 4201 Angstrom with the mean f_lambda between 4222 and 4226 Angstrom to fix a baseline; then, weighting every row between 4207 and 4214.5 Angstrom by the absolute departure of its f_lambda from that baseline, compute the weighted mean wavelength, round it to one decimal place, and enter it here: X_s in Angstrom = 4210.3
